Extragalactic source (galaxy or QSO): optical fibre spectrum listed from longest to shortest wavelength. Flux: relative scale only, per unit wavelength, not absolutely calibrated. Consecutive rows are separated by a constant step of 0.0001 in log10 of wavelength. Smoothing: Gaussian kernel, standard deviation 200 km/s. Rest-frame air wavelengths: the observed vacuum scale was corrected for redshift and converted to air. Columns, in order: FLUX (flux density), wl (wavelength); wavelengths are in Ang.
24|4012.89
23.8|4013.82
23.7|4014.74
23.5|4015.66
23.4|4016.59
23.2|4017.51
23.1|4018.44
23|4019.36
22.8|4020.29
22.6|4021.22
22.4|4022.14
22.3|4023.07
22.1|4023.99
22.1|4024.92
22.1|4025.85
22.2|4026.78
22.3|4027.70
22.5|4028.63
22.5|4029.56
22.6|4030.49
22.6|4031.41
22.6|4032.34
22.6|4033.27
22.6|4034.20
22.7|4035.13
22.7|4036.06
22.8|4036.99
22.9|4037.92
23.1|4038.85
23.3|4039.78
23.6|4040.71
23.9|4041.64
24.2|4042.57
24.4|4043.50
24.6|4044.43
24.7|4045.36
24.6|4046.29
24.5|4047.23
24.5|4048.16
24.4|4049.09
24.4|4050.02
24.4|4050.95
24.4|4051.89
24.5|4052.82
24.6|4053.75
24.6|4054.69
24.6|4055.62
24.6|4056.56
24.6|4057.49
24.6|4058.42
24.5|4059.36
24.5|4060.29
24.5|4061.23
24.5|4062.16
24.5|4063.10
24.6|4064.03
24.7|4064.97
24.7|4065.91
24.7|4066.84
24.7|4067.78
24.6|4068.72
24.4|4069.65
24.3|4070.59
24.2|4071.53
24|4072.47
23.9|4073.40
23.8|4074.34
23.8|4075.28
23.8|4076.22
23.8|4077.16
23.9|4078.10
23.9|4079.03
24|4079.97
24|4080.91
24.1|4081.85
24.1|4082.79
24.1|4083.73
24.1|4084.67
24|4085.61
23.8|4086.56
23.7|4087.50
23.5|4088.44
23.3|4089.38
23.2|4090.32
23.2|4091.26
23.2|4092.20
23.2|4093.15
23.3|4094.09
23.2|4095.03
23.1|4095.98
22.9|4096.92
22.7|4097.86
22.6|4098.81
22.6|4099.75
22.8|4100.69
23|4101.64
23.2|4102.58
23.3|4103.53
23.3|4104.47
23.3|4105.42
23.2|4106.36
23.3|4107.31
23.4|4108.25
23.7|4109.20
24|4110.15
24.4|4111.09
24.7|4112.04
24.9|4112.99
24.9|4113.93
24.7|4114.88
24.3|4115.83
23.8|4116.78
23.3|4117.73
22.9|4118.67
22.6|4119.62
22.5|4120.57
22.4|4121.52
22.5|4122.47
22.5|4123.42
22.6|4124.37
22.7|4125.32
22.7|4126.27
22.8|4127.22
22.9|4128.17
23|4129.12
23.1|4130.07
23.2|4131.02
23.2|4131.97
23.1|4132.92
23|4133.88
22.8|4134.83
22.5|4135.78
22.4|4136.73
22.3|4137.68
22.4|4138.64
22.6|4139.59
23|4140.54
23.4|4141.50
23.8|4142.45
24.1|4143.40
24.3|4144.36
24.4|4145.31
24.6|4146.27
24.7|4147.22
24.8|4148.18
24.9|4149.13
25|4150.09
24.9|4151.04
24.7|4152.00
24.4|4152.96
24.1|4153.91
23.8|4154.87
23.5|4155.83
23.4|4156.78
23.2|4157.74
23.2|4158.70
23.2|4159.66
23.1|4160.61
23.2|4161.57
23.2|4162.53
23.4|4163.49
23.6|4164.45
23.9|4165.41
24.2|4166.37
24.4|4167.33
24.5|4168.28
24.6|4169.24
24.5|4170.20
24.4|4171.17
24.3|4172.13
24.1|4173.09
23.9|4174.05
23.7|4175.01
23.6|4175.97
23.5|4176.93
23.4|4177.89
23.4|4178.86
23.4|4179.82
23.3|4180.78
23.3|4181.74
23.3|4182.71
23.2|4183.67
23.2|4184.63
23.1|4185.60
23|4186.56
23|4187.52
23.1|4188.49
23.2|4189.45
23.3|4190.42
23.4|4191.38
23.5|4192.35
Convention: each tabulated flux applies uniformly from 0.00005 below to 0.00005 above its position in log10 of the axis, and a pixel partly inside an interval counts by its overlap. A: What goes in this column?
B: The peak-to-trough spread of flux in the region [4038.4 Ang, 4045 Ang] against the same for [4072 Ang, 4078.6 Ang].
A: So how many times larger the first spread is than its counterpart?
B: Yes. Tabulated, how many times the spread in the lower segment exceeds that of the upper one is 7.5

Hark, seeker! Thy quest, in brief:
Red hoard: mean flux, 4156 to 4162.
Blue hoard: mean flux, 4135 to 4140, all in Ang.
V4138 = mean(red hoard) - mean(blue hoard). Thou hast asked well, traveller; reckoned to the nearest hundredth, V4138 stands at 0.78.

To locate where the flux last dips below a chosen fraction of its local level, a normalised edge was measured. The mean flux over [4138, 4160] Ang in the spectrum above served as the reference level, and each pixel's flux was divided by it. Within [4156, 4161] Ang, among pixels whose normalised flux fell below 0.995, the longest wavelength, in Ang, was 4160.61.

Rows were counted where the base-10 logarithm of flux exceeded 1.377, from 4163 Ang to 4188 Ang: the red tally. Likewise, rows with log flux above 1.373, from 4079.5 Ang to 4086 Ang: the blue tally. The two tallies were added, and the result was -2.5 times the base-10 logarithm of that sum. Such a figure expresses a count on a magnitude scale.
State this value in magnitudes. -3.08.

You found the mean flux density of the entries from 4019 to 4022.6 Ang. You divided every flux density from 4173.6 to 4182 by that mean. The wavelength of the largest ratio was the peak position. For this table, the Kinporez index 4174.05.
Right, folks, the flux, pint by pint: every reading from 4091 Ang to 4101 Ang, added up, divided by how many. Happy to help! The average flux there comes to 23.0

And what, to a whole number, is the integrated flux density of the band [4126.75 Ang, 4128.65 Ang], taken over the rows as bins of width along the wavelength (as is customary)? 43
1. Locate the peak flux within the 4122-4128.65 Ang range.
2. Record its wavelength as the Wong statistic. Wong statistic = 4128.17 Ang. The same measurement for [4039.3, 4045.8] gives 4045.36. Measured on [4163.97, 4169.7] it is 4169.24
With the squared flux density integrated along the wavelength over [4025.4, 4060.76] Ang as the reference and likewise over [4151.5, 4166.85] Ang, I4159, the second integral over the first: 0.43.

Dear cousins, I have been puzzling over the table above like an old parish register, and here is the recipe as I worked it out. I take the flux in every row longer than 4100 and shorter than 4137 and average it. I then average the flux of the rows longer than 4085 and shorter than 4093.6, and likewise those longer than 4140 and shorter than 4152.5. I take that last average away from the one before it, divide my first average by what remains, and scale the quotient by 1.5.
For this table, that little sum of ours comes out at -39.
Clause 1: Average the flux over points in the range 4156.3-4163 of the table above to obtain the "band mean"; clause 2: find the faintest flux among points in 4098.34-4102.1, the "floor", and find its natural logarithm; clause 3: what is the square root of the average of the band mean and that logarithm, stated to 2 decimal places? 3.63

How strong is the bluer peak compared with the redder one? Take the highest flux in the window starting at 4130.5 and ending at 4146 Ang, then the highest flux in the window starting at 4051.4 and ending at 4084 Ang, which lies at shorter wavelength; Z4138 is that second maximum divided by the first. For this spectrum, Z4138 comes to 1.01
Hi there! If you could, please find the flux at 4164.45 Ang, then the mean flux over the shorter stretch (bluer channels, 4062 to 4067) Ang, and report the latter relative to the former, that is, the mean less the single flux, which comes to 1.02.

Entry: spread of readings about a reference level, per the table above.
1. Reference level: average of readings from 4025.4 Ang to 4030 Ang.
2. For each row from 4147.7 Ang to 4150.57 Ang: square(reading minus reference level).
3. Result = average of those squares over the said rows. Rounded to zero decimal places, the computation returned 7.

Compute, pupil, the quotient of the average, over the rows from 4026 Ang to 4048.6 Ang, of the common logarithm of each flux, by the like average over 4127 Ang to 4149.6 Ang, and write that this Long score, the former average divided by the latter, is 1.00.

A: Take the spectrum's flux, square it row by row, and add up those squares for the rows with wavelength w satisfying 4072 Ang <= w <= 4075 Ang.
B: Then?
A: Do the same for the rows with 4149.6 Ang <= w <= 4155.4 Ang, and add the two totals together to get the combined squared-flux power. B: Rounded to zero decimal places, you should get 5311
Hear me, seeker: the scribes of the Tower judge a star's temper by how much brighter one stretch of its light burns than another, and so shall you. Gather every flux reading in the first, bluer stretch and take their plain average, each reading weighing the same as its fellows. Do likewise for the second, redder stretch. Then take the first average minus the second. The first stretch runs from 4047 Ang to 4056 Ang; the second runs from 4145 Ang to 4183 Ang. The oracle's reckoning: 0.6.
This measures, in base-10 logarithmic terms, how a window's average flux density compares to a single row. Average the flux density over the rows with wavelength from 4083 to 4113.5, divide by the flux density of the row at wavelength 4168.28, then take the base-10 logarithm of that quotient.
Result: -0.019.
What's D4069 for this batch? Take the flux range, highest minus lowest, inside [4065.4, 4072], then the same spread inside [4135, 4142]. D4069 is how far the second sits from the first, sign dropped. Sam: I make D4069 0.60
